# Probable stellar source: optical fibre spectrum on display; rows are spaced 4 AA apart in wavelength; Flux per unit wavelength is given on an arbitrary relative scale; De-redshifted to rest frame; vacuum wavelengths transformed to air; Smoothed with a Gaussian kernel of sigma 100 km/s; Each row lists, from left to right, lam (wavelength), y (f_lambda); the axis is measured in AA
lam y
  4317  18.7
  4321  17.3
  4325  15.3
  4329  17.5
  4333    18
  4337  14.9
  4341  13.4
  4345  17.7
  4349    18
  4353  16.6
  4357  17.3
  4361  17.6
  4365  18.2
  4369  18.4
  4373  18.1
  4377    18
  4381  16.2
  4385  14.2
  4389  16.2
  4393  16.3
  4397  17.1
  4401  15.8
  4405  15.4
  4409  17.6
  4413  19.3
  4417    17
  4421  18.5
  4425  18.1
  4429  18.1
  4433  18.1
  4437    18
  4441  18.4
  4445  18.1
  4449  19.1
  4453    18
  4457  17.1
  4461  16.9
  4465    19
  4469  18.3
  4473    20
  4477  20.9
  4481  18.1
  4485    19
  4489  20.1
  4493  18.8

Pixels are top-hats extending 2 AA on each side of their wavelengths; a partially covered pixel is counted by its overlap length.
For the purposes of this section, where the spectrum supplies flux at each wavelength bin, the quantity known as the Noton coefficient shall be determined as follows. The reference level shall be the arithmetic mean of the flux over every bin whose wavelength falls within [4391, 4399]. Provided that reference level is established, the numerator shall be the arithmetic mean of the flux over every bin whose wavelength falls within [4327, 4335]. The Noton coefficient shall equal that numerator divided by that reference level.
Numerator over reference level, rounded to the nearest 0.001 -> 1.063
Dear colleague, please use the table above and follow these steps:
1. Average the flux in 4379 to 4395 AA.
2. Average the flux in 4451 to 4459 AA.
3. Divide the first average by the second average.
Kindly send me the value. 0.90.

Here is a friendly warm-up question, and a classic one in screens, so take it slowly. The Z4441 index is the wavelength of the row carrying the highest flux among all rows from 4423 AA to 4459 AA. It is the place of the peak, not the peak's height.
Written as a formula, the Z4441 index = 4449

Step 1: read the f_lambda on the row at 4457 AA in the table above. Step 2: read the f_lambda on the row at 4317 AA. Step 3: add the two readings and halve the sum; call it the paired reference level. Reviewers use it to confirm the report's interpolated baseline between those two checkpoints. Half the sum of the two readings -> 17.9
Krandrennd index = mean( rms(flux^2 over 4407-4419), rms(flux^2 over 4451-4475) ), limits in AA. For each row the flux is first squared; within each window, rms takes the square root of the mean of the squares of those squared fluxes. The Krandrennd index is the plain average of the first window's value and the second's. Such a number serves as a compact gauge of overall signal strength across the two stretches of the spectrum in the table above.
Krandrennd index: 330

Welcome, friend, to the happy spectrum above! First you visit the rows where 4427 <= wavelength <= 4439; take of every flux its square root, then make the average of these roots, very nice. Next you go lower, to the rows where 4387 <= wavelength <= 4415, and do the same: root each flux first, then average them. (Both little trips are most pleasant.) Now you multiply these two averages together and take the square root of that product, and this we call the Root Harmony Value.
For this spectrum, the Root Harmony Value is 4.17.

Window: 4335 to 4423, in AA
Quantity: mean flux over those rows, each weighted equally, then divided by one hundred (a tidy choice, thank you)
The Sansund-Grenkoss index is 0.169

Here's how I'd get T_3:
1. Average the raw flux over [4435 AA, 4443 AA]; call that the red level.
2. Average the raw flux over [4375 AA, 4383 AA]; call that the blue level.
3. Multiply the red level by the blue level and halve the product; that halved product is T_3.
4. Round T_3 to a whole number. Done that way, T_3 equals 156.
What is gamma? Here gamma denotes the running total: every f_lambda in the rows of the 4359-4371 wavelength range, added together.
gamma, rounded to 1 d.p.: 54.2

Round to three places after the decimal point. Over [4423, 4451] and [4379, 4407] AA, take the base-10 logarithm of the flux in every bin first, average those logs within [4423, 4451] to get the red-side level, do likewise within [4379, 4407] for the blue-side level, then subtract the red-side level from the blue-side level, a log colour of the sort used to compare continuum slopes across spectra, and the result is -0.061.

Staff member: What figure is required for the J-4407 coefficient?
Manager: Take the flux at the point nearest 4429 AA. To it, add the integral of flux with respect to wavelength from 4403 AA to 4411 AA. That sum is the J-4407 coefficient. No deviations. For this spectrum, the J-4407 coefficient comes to 150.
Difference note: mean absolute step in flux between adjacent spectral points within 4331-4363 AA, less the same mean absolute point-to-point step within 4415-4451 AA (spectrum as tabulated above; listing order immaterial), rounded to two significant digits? 1.2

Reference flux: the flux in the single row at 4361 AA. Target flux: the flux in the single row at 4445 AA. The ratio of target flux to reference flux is 1.03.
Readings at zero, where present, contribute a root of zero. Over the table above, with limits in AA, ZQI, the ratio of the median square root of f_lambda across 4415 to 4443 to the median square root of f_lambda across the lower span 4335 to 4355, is 1.04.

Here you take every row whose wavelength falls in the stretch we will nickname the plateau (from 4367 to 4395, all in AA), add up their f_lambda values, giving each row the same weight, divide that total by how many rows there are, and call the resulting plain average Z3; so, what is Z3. 16.8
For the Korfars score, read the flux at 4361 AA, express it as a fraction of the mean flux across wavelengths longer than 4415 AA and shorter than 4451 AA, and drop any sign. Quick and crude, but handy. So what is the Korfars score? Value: 0.969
